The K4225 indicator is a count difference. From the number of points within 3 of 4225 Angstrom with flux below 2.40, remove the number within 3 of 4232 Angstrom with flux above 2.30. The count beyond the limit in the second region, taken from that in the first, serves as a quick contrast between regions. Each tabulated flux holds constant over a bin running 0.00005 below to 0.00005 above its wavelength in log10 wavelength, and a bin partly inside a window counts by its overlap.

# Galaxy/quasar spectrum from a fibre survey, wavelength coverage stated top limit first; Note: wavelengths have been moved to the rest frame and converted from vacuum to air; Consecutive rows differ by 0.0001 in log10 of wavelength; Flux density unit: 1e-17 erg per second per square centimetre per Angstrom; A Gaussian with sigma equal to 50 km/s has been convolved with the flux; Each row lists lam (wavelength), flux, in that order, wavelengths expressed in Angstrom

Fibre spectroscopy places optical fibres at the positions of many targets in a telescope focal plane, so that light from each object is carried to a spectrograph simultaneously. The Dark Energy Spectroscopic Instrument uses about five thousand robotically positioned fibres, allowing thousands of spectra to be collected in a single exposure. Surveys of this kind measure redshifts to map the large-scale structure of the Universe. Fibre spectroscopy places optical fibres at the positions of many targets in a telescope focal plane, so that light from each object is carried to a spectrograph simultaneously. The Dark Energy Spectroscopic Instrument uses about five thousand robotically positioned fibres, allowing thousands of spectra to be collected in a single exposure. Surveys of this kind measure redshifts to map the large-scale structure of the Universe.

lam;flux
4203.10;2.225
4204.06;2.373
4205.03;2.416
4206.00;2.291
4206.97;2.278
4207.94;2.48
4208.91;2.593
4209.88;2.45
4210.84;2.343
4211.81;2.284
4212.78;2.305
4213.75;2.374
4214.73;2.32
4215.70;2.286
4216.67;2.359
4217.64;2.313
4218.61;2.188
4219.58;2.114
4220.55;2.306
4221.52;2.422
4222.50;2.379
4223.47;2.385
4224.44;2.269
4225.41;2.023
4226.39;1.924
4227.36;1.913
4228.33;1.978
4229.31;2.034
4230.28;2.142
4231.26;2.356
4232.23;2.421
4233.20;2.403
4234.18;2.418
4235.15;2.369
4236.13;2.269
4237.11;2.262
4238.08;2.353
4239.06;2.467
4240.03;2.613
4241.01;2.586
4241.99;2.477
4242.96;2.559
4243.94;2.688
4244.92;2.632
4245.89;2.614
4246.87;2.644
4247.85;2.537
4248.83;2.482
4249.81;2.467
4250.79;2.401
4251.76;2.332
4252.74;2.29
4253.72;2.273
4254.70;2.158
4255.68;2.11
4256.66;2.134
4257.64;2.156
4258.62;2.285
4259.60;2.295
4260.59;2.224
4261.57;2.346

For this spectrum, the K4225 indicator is 2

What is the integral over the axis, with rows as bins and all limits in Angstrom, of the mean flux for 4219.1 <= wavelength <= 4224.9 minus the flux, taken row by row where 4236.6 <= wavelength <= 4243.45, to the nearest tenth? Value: -1.1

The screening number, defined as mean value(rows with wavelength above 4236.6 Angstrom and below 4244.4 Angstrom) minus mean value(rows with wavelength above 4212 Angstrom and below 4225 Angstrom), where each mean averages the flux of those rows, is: 0.19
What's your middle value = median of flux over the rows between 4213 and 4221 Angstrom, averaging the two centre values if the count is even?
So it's 2.31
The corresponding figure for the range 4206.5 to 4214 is 2.36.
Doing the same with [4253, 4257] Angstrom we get 2.15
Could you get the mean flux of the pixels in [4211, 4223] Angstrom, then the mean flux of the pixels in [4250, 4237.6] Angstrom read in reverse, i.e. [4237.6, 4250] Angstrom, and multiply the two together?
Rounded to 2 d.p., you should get 5.87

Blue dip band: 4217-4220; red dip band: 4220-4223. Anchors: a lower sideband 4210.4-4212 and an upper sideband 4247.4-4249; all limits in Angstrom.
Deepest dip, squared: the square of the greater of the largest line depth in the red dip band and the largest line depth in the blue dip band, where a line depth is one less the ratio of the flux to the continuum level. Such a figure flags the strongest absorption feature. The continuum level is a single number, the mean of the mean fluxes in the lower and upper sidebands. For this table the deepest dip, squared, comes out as 0.015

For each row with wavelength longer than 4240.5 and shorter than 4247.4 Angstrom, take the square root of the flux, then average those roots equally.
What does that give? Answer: 1.61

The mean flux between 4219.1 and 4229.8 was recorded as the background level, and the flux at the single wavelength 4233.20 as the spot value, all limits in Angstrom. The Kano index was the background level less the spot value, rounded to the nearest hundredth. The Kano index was -0.24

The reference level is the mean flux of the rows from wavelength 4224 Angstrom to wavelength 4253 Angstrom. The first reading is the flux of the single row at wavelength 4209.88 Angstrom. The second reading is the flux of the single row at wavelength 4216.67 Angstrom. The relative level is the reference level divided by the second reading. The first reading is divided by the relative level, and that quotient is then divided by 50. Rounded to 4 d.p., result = 0.0489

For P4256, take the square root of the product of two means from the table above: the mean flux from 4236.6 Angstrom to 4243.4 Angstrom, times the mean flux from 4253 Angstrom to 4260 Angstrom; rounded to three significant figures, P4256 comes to 2.33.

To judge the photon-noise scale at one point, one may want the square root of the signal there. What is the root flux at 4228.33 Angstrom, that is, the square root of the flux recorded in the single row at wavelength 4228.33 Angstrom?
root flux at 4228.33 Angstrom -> 1.41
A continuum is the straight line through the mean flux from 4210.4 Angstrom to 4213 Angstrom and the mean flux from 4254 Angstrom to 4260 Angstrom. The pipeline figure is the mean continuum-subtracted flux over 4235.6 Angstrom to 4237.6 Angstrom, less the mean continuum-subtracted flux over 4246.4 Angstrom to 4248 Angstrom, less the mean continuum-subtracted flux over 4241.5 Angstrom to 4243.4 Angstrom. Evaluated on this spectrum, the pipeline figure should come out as -0.6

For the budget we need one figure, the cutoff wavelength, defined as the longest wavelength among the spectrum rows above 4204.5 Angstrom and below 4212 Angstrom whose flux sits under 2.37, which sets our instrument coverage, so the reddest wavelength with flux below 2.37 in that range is 4211.81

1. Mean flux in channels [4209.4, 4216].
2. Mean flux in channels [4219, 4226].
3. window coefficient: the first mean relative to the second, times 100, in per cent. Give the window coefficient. 103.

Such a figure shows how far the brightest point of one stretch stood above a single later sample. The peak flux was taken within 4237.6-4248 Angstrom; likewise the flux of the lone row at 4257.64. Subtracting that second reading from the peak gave 0.53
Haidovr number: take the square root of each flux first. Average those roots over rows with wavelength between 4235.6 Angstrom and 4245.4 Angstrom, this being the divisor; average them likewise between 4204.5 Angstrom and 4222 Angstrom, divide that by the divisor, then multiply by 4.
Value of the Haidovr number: 3.88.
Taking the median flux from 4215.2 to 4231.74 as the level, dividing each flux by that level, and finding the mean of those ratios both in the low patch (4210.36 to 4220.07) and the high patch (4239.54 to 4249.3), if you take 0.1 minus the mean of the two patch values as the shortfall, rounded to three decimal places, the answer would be -0.974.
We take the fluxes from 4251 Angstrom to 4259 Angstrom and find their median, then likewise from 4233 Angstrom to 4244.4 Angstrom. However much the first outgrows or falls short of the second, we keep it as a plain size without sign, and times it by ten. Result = 2.27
